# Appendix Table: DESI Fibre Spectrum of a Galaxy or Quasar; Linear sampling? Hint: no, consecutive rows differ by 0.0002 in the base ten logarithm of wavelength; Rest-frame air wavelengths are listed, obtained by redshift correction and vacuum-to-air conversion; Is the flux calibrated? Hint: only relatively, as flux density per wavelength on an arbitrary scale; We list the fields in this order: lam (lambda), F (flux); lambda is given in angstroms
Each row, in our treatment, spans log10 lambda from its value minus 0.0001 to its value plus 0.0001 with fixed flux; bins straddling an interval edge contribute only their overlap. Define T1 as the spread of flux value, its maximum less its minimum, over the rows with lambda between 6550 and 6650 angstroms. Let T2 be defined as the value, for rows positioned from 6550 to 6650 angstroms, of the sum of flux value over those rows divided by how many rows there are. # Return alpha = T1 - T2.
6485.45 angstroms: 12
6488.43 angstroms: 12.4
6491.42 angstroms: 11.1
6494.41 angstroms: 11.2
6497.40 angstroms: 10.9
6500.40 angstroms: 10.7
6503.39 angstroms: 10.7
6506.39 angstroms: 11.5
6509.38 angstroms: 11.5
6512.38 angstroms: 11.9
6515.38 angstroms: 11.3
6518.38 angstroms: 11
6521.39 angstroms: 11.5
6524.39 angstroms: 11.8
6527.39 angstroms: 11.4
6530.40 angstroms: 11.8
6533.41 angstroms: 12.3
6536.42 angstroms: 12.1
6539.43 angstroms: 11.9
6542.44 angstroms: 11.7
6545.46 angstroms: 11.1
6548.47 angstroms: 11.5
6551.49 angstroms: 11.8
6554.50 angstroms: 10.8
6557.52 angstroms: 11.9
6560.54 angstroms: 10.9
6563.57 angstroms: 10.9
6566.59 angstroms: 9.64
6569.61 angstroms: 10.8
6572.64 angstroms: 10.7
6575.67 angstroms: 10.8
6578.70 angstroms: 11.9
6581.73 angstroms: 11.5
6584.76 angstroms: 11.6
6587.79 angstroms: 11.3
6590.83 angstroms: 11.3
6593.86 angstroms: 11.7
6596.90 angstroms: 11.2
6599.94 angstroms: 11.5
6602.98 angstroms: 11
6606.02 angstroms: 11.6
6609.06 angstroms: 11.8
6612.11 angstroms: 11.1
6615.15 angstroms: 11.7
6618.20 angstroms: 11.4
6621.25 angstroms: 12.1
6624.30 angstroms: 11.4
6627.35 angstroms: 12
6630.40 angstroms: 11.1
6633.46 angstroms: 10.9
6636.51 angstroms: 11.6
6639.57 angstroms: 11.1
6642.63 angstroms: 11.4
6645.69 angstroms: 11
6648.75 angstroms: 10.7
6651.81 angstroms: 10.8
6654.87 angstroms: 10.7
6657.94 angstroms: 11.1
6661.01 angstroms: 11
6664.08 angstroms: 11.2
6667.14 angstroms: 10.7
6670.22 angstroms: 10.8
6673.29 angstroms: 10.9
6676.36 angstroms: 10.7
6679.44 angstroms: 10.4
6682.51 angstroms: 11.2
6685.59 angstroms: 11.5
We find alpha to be -8.8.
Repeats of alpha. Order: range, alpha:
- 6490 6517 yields -10.0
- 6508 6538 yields -10.4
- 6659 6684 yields -10.1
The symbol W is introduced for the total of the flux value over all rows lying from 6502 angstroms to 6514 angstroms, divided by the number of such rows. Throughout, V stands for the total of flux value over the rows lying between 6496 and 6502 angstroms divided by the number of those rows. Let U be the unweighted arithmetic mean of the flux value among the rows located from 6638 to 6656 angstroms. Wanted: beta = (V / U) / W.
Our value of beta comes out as 0.087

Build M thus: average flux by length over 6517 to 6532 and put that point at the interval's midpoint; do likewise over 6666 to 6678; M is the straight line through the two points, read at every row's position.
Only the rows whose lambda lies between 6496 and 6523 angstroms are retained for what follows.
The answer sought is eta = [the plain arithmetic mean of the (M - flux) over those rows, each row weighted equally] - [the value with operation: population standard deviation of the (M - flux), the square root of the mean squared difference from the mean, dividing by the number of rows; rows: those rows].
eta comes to -0.1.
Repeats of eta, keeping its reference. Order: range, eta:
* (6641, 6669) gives -0.3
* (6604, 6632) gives -0.9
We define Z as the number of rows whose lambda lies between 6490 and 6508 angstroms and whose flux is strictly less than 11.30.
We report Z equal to 5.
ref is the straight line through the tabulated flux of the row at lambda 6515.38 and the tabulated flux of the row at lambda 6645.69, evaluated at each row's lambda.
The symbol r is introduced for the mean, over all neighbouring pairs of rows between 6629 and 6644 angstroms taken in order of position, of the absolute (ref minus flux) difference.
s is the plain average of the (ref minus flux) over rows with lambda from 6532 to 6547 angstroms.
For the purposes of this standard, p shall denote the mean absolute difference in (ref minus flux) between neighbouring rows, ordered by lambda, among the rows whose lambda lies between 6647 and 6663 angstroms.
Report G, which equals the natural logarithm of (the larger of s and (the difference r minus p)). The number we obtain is -1.4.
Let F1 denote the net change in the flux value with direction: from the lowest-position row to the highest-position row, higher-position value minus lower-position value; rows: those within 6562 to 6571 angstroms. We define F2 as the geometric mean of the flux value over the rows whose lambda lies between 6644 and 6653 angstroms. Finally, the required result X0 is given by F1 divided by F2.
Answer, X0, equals -0.01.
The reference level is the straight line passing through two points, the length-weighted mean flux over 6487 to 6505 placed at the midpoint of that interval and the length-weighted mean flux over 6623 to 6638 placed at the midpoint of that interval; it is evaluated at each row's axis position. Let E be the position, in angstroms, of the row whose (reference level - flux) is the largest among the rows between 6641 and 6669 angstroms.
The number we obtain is 6667.14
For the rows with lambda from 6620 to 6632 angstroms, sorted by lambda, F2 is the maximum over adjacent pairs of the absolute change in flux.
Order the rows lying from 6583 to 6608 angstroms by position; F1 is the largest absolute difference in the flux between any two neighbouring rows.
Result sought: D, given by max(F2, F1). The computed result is 0.9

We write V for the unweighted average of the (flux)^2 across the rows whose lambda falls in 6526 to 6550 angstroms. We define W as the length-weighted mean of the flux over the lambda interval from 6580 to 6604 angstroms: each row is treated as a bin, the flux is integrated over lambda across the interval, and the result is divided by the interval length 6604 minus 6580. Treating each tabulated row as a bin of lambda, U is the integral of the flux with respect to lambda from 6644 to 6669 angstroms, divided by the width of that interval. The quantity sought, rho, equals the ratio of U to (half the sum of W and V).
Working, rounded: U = 10.9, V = 138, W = 11.4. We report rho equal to 0.146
